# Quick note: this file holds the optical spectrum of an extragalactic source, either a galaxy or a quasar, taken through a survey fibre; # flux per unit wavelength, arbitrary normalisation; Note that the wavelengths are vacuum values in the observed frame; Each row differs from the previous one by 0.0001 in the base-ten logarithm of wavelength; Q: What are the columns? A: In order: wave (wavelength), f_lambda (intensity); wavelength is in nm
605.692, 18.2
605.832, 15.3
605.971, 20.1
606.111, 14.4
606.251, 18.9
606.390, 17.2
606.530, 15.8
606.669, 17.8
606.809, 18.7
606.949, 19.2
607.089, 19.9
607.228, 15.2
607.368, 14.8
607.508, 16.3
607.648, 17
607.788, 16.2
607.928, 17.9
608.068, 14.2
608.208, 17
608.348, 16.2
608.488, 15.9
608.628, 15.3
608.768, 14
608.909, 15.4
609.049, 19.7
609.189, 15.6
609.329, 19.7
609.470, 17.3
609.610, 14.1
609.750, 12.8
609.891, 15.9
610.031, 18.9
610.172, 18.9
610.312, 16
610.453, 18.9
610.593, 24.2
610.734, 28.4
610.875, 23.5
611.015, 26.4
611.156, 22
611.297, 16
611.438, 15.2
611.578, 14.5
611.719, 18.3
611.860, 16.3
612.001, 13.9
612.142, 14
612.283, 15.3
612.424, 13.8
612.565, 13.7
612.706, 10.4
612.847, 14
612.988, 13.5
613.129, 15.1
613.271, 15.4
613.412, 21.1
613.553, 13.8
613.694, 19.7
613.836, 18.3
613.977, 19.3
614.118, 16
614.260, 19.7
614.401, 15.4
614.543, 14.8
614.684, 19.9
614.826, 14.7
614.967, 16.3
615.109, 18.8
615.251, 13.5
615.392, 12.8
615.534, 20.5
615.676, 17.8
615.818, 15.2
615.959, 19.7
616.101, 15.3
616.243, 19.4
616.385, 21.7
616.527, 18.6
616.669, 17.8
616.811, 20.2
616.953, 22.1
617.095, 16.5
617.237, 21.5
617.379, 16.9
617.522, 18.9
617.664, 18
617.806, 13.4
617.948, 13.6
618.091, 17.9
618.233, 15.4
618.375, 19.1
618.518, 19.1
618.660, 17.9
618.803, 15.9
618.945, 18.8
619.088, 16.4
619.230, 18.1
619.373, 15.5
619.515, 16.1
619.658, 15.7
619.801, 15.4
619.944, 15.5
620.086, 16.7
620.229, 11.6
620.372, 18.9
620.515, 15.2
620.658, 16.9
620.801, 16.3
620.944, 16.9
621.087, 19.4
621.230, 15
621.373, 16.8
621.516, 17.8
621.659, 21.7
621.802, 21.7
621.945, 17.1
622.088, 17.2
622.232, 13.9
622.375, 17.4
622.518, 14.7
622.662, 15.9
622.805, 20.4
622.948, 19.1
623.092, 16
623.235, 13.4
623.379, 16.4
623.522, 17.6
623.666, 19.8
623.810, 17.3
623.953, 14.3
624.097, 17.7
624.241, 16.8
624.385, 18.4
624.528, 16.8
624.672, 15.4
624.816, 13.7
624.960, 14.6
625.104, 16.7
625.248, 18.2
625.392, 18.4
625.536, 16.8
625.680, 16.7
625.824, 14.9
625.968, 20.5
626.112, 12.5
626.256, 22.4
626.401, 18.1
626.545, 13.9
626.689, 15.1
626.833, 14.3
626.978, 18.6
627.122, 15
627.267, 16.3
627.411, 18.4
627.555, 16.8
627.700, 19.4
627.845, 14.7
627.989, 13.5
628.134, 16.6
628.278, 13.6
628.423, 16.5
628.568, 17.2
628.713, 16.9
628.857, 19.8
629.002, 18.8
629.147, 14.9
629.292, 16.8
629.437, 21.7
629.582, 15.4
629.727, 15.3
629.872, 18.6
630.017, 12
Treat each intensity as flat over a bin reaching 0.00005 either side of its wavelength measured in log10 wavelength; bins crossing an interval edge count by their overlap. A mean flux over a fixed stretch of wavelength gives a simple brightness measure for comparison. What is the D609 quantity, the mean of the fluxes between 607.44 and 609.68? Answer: 16.4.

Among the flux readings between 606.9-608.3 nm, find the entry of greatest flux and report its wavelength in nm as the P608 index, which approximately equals 607.089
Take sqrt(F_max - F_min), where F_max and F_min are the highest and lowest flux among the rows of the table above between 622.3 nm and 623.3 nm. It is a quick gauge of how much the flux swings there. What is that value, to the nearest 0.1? 2.6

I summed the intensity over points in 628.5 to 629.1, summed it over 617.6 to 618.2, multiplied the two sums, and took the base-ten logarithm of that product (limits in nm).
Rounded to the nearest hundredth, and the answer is 3.66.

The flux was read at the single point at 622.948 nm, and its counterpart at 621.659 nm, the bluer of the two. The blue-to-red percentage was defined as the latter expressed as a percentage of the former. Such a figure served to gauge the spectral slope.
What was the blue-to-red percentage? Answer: 114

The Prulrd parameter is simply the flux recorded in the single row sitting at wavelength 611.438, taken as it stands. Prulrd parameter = 15.2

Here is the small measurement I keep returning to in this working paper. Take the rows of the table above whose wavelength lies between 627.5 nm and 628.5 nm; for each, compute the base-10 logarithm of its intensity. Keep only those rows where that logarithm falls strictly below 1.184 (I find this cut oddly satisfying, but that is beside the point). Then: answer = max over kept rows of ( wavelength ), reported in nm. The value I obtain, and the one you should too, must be 628.278 nm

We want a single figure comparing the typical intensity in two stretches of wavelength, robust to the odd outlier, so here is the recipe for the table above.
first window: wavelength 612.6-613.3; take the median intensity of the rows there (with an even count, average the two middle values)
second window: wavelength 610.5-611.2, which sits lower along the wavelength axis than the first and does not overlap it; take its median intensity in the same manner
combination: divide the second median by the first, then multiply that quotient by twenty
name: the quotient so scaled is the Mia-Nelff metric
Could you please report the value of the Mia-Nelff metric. 34.6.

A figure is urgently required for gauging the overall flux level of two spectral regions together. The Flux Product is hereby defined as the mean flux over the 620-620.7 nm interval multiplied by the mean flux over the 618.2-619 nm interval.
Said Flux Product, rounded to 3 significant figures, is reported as 281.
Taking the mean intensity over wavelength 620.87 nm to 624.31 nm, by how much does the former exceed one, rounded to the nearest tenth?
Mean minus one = 16.3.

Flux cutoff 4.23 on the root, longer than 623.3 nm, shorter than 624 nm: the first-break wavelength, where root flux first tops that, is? 623.666 nm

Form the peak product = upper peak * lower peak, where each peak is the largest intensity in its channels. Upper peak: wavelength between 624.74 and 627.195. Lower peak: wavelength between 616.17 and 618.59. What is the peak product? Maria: 495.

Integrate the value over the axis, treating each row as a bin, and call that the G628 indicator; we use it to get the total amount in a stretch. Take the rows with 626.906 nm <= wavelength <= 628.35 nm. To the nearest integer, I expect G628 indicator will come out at 24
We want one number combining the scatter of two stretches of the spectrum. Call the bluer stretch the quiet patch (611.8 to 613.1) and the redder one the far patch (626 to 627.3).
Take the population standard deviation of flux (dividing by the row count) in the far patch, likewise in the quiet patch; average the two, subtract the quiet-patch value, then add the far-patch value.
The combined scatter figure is 3.5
